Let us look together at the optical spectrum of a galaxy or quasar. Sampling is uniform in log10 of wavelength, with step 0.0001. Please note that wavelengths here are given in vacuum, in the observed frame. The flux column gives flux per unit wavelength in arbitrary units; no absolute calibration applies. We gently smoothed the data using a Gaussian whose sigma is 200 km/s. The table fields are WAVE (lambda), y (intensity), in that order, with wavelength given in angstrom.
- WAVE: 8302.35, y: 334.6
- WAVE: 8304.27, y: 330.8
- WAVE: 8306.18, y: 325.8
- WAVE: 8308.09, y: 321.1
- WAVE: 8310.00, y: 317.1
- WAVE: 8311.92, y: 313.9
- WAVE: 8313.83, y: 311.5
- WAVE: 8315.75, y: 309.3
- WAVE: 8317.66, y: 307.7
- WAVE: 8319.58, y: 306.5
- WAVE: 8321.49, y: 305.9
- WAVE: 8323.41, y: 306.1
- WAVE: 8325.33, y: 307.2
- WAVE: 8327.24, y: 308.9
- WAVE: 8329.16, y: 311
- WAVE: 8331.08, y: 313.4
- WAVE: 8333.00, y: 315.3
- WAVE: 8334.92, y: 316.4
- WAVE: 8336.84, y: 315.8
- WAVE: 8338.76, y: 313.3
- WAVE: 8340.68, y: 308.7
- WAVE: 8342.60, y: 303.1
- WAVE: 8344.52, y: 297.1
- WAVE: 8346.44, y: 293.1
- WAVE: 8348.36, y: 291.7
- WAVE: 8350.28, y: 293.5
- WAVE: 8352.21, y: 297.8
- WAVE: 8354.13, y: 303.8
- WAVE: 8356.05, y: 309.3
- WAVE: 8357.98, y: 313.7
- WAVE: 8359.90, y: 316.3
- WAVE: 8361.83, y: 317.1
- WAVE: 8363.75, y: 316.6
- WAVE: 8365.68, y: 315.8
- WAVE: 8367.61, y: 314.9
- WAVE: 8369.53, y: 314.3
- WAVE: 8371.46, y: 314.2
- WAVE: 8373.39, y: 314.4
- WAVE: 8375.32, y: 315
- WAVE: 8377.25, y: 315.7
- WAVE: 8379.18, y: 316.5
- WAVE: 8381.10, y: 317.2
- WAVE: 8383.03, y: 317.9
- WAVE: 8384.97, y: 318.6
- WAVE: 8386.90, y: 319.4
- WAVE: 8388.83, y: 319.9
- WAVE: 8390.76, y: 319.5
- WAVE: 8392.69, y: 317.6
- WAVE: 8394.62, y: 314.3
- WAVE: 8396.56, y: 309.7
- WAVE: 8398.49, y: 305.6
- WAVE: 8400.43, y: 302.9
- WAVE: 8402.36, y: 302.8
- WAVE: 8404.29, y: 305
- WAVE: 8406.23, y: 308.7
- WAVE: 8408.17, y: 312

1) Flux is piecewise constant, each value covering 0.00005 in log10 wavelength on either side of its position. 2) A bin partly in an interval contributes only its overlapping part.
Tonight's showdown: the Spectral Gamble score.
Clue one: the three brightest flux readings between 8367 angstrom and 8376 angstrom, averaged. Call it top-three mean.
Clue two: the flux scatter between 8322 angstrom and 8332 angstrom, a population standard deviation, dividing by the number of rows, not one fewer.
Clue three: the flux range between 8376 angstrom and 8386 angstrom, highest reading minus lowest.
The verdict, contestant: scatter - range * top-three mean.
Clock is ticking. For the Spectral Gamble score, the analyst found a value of -910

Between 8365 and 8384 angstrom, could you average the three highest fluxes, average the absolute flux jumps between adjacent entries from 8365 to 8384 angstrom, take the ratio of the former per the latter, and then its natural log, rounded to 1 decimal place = 6.3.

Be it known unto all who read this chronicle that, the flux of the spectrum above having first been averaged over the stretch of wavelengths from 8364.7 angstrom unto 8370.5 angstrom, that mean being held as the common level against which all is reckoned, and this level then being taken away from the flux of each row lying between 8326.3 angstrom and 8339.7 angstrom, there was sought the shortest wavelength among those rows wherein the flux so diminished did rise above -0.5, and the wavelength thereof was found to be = 8333.00 angstrom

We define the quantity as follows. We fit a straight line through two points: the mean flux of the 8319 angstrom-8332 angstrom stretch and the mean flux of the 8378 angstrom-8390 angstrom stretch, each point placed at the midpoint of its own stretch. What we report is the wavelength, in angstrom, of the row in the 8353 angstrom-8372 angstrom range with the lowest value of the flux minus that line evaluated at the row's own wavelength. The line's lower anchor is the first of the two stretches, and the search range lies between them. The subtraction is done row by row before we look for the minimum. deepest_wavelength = 8354.13 angstrom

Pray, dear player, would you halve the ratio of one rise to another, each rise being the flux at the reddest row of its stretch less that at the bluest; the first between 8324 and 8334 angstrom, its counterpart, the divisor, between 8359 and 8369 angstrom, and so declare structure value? -2.9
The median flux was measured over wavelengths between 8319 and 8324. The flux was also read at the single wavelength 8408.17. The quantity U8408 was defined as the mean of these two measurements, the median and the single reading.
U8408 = 309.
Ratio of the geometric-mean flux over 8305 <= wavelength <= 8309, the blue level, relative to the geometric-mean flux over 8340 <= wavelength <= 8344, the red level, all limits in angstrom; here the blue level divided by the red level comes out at 1.06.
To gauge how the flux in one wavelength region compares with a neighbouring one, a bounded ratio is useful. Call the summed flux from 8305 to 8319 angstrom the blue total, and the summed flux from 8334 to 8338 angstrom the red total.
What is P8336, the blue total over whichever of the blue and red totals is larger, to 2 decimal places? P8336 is 1.00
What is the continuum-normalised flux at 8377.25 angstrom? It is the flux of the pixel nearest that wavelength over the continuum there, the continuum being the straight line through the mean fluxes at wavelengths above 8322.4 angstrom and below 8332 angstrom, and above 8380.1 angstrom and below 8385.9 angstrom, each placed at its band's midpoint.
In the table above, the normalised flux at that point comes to 1.00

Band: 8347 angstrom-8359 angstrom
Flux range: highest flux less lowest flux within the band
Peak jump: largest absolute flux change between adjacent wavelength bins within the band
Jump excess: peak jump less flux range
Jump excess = -16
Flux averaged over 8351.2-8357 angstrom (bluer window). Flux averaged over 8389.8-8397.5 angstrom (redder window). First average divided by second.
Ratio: 0.96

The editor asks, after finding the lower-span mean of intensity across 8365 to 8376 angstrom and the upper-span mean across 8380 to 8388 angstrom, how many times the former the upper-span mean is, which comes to 1.01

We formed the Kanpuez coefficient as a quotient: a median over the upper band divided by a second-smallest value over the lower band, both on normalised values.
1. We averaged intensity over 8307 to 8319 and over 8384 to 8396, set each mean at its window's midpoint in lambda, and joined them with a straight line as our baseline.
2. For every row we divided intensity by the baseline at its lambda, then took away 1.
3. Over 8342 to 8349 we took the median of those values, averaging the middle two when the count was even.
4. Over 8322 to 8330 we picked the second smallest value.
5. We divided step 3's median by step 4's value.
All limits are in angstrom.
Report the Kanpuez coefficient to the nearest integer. 3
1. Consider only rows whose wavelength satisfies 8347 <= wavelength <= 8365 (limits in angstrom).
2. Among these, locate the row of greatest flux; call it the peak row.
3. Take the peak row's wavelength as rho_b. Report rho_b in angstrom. 8361.83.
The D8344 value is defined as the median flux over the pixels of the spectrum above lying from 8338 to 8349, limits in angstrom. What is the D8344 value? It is 300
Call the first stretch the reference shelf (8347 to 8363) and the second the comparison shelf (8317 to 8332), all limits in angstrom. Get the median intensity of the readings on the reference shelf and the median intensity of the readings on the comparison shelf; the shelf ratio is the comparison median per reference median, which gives 1.00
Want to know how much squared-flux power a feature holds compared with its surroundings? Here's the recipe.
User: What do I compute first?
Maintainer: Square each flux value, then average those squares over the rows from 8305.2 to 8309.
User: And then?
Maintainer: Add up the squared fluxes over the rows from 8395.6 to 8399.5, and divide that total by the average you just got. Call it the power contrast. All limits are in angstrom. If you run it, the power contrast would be 1.81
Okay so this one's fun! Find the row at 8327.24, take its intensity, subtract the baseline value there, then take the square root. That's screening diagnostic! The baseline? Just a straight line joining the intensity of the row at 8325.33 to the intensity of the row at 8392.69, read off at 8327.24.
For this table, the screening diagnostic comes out 1.2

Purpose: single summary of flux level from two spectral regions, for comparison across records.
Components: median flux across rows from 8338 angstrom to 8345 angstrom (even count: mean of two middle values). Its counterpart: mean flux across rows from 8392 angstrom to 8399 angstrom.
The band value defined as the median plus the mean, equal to 618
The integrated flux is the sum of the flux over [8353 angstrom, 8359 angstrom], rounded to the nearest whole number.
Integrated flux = 927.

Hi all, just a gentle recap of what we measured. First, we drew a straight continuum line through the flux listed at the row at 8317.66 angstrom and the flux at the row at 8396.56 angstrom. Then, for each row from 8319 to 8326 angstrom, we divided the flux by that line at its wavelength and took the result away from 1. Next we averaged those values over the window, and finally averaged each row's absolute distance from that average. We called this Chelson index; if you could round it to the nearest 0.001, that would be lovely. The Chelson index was 0.001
